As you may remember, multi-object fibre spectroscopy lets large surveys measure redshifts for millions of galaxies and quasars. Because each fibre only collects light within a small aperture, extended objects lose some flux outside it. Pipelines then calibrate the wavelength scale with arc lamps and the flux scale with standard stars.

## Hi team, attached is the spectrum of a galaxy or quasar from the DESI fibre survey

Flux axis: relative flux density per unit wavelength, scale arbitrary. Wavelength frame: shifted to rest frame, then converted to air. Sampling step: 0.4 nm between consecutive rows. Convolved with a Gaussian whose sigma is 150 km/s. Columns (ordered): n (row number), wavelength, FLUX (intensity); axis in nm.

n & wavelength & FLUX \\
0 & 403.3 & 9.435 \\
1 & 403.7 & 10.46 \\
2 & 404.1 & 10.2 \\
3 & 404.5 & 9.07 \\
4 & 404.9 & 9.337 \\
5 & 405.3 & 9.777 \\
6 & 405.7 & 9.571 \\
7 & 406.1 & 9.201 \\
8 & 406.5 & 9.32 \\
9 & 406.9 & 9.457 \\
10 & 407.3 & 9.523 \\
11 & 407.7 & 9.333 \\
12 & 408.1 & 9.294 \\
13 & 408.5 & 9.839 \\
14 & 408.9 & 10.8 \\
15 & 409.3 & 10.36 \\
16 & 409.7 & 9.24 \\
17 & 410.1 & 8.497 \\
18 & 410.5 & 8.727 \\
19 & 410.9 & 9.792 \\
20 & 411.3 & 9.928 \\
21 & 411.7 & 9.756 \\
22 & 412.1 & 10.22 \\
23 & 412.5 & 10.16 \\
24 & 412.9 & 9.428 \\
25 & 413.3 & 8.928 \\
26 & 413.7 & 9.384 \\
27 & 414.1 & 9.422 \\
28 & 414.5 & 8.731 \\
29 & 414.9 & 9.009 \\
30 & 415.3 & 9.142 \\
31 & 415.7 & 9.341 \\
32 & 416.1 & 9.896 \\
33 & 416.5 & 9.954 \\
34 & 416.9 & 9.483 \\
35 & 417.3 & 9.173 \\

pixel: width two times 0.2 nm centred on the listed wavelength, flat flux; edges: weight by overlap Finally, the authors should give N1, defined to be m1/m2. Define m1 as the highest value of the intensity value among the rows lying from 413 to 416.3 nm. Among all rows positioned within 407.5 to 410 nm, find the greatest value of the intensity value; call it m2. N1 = 0.92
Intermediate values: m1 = 9.896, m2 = 10.8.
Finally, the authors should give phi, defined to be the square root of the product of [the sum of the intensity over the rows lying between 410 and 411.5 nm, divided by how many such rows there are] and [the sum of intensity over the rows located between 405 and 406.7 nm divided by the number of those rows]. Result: 9.35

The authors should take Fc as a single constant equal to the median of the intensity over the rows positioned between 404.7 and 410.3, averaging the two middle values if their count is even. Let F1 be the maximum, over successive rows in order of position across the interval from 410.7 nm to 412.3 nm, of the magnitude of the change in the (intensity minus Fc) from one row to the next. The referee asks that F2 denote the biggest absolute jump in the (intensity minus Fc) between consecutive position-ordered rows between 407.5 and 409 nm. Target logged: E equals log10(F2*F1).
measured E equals -0.4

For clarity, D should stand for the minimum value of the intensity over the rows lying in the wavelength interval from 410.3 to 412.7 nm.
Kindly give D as 8.727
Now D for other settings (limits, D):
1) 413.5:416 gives 8.731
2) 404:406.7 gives 9.07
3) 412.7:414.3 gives 8.928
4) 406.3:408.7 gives 9.294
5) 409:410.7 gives 8.497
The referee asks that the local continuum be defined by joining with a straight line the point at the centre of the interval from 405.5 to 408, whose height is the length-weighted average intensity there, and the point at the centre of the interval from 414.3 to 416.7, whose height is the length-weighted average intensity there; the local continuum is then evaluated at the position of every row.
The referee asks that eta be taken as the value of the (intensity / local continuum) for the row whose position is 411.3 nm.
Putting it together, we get 1.06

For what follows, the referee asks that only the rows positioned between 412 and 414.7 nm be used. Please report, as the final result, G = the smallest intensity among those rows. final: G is 8.731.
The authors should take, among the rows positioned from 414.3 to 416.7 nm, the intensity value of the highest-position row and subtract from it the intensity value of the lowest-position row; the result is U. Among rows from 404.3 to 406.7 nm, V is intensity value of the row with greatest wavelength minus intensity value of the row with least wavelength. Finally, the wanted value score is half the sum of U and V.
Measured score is 0.7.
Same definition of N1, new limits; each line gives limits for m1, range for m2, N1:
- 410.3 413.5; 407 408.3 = 1.07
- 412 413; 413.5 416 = 1.08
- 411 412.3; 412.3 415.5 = 1.01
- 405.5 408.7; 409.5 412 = 0.99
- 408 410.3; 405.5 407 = 1.13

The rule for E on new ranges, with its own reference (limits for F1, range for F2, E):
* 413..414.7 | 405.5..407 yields -0.6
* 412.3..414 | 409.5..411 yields -0.1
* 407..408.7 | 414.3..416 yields -0.8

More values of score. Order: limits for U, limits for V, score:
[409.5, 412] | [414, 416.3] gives 0.5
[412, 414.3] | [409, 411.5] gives -0.6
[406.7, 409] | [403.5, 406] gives 0.2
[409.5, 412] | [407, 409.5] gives 0.7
